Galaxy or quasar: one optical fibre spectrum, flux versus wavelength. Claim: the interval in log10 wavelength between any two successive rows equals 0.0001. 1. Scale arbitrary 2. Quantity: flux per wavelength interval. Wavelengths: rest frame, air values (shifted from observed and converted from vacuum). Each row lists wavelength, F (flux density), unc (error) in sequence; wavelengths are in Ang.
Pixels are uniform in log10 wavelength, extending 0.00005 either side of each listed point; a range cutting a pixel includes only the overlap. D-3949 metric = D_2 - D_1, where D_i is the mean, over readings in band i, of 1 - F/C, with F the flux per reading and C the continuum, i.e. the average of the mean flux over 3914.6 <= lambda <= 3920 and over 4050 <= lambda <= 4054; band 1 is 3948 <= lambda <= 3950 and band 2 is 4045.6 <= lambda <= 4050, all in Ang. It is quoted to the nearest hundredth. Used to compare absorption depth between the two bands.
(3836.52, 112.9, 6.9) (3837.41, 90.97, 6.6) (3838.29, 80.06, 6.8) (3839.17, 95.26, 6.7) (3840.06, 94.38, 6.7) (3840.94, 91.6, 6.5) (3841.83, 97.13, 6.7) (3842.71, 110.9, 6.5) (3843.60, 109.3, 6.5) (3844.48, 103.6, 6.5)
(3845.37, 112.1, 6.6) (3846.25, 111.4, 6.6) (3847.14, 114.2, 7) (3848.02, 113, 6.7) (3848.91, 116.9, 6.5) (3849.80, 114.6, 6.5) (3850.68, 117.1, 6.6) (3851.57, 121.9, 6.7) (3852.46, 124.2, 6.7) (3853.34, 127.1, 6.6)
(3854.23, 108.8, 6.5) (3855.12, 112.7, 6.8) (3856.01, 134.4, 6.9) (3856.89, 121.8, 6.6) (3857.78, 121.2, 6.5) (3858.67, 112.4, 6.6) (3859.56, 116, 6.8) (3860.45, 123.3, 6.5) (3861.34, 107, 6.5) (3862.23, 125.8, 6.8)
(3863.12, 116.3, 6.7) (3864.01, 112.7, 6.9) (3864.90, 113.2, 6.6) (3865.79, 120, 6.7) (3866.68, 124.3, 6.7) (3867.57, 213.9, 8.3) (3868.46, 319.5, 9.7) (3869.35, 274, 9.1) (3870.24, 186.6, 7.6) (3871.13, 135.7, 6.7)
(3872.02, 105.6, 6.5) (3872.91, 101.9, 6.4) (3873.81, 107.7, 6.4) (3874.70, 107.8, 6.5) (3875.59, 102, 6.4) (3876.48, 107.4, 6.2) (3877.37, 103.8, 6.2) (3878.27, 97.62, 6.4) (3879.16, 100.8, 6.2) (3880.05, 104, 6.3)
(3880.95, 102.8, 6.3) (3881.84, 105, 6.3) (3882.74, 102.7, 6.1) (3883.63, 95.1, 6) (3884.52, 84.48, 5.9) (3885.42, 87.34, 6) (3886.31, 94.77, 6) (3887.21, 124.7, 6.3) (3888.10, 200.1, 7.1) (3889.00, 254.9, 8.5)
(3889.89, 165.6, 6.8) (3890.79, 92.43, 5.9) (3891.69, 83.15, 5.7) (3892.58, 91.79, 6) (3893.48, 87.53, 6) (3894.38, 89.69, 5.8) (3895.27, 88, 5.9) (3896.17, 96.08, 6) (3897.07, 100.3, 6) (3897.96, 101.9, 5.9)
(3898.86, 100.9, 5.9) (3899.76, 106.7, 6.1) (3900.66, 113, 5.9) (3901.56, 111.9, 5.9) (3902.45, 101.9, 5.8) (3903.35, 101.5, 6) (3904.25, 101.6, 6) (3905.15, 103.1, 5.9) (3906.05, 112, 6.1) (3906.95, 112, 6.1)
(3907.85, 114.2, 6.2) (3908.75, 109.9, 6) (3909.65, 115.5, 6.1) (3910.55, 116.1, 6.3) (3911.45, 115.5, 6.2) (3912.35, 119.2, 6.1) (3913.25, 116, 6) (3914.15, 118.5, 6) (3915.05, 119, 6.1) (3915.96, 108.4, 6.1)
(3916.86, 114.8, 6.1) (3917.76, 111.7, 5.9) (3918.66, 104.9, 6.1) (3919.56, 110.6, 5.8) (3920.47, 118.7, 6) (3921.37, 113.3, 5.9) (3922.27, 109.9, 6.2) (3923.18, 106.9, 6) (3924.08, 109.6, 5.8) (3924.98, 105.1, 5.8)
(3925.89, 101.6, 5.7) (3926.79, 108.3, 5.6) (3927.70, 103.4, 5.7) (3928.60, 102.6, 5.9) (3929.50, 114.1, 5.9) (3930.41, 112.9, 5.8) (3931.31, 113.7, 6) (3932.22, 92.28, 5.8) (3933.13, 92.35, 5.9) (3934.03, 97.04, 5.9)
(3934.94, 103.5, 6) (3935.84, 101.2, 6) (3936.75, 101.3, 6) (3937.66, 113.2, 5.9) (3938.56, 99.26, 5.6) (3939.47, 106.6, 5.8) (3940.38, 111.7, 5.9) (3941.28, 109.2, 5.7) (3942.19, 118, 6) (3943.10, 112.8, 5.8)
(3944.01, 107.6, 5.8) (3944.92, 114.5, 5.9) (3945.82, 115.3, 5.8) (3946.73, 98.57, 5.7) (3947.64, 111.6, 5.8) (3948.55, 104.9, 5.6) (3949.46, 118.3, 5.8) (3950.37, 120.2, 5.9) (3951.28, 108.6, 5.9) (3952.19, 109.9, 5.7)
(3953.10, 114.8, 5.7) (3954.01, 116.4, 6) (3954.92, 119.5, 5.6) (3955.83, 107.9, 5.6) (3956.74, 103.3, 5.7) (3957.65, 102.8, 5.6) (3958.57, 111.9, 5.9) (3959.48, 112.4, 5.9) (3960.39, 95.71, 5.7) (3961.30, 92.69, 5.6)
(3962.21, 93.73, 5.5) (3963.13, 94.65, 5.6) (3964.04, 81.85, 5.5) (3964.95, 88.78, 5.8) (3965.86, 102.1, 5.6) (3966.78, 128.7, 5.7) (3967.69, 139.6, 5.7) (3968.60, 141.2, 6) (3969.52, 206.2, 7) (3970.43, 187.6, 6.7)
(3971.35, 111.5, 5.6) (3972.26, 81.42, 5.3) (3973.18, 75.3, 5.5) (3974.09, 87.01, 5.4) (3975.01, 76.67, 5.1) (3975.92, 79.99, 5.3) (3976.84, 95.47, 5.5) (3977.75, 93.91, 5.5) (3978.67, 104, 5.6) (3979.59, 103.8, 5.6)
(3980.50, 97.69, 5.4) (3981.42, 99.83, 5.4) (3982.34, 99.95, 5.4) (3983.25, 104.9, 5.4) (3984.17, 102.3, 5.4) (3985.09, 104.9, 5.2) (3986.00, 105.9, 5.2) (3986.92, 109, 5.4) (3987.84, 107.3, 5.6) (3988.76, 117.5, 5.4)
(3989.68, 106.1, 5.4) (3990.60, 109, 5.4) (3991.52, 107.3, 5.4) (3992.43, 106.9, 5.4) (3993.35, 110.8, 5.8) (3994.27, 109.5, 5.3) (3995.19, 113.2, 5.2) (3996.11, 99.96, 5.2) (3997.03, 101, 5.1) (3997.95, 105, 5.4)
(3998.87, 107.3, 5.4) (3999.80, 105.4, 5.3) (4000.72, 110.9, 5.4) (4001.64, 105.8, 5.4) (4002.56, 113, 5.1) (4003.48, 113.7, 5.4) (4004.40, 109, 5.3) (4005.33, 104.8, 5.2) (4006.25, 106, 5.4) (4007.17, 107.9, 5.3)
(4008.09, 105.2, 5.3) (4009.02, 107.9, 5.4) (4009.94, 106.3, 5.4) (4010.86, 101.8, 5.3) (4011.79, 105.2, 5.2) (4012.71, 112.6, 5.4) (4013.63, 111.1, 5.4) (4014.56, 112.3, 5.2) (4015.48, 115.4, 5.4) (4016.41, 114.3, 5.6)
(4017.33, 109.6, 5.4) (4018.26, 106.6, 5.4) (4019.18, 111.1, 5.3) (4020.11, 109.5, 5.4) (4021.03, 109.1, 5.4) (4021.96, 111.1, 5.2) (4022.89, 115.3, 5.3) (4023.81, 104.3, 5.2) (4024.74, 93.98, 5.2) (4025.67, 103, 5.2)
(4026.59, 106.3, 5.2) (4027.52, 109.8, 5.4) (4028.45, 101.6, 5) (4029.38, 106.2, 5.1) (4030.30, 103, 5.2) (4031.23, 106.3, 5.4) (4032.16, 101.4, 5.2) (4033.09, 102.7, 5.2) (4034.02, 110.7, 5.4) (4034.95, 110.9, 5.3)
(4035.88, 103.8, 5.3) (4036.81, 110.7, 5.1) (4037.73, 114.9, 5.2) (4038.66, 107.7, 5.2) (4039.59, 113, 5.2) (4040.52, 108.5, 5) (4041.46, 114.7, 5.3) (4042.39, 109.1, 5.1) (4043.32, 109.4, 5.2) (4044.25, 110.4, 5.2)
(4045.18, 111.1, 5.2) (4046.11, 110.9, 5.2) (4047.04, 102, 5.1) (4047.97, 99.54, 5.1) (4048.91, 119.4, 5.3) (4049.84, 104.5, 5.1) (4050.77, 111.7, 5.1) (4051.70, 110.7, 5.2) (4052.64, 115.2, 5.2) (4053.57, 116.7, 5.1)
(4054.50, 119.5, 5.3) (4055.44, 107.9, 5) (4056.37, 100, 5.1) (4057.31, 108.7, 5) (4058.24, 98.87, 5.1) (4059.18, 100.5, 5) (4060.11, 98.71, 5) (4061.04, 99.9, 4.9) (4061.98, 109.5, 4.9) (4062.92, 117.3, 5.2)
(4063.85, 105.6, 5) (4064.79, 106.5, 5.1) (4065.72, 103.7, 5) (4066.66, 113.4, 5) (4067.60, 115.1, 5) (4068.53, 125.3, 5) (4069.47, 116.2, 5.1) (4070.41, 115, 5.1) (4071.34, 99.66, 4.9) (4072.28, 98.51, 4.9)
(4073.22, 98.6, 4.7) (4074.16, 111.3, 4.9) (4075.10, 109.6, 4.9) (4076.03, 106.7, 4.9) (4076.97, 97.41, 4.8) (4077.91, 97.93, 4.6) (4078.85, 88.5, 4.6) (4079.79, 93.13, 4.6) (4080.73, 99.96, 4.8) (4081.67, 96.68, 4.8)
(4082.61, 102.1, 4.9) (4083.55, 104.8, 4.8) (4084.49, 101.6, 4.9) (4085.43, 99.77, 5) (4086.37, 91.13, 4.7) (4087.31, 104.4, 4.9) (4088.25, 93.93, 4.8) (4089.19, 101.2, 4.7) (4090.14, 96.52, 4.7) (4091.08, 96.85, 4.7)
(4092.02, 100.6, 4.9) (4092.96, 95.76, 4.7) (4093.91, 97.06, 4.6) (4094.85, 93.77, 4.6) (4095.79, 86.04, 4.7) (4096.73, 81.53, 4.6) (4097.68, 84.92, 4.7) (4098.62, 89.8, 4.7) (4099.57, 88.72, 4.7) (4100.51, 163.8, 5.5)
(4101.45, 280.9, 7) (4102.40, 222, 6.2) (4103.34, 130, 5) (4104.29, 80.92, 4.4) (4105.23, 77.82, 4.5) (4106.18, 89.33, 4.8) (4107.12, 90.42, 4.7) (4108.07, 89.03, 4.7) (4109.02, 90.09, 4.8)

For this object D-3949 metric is 0.04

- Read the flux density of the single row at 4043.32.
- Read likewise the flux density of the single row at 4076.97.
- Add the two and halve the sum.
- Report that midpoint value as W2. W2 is 103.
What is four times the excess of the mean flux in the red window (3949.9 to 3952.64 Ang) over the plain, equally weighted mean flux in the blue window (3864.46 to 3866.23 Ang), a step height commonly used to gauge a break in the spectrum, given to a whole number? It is -15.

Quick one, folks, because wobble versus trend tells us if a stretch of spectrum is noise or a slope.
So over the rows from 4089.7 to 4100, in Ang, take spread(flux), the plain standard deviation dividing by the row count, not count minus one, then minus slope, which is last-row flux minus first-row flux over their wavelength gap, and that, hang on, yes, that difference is 6.6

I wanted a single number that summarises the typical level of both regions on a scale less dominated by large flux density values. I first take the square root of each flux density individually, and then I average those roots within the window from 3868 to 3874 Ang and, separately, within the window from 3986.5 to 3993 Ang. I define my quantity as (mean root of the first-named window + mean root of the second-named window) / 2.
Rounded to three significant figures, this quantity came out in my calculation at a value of 11.7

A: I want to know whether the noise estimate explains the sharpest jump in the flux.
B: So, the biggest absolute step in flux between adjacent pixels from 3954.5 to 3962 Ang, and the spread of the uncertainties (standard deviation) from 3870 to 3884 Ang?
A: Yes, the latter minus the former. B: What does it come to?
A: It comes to -16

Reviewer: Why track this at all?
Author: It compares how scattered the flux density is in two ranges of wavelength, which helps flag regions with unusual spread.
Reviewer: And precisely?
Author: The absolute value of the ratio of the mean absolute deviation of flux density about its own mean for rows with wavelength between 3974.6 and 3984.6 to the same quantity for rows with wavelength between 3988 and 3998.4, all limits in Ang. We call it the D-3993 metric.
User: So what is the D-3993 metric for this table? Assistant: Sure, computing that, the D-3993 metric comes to 1.9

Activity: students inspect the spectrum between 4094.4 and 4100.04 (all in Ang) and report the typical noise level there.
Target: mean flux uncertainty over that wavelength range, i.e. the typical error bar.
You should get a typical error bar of 4.7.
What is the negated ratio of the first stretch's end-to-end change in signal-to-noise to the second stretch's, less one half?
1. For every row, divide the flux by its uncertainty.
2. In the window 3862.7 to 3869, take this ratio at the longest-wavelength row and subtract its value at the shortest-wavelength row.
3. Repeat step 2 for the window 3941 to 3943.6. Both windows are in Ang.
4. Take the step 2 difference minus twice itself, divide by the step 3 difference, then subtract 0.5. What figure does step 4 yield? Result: -54.2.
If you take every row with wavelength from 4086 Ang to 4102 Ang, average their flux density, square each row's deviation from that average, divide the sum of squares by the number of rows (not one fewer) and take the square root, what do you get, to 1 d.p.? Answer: 46.5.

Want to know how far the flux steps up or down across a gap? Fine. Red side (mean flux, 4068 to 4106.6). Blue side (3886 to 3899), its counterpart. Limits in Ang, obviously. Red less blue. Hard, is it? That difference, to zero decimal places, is -11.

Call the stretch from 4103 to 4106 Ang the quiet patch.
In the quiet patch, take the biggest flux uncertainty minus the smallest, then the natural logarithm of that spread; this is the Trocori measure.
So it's -0.5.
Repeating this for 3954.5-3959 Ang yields -1.2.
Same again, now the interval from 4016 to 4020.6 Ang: -1.2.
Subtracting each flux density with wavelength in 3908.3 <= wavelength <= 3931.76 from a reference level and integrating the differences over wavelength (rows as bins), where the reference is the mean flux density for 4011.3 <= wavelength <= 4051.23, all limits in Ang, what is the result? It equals -72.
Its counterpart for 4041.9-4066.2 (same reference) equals 12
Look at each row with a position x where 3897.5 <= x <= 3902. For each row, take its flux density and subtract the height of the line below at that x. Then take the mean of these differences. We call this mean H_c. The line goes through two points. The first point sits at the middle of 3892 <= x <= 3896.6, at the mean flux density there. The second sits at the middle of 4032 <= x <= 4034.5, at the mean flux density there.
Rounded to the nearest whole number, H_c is 16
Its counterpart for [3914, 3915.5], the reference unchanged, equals 26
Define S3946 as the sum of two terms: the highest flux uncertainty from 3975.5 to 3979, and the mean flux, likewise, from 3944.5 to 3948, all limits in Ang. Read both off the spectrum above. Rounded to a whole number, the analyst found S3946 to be 116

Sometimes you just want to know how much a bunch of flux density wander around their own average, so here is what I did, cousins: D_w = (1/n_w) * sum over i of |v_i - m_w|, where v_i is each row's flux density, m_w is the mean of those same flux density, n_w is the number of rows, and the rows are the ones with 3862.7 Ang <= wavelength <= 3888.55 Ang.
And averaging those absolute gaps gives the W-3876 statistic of 38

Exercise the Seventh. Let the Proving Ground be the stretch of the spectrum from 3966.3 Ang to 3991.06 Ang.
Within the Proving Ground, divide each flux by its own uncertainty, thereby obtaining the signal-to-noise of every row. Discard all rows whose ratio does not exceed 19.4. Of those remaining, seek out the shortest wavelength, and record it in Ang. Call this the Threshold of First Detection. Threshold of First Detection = 3966.78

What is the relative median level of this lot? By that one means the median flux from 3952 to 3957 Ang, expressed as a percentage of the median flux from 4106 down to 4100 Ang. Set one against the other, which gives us 76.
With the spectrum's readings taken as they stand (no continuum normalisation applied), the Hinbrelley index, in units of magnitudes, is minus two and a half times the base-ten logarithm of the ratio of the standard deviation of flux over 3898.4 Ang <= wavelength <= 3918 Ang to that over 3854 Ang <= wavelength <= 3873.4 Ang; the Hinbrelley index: 2.4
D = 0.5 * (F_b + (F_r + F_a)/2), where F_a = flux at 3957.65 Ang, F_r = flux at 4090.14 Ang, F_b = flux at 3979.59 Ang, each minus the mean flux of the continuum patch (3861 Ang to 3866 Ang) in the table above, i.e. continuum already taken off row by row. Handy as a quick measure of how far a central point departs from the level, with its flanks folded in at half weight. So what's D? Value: -14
